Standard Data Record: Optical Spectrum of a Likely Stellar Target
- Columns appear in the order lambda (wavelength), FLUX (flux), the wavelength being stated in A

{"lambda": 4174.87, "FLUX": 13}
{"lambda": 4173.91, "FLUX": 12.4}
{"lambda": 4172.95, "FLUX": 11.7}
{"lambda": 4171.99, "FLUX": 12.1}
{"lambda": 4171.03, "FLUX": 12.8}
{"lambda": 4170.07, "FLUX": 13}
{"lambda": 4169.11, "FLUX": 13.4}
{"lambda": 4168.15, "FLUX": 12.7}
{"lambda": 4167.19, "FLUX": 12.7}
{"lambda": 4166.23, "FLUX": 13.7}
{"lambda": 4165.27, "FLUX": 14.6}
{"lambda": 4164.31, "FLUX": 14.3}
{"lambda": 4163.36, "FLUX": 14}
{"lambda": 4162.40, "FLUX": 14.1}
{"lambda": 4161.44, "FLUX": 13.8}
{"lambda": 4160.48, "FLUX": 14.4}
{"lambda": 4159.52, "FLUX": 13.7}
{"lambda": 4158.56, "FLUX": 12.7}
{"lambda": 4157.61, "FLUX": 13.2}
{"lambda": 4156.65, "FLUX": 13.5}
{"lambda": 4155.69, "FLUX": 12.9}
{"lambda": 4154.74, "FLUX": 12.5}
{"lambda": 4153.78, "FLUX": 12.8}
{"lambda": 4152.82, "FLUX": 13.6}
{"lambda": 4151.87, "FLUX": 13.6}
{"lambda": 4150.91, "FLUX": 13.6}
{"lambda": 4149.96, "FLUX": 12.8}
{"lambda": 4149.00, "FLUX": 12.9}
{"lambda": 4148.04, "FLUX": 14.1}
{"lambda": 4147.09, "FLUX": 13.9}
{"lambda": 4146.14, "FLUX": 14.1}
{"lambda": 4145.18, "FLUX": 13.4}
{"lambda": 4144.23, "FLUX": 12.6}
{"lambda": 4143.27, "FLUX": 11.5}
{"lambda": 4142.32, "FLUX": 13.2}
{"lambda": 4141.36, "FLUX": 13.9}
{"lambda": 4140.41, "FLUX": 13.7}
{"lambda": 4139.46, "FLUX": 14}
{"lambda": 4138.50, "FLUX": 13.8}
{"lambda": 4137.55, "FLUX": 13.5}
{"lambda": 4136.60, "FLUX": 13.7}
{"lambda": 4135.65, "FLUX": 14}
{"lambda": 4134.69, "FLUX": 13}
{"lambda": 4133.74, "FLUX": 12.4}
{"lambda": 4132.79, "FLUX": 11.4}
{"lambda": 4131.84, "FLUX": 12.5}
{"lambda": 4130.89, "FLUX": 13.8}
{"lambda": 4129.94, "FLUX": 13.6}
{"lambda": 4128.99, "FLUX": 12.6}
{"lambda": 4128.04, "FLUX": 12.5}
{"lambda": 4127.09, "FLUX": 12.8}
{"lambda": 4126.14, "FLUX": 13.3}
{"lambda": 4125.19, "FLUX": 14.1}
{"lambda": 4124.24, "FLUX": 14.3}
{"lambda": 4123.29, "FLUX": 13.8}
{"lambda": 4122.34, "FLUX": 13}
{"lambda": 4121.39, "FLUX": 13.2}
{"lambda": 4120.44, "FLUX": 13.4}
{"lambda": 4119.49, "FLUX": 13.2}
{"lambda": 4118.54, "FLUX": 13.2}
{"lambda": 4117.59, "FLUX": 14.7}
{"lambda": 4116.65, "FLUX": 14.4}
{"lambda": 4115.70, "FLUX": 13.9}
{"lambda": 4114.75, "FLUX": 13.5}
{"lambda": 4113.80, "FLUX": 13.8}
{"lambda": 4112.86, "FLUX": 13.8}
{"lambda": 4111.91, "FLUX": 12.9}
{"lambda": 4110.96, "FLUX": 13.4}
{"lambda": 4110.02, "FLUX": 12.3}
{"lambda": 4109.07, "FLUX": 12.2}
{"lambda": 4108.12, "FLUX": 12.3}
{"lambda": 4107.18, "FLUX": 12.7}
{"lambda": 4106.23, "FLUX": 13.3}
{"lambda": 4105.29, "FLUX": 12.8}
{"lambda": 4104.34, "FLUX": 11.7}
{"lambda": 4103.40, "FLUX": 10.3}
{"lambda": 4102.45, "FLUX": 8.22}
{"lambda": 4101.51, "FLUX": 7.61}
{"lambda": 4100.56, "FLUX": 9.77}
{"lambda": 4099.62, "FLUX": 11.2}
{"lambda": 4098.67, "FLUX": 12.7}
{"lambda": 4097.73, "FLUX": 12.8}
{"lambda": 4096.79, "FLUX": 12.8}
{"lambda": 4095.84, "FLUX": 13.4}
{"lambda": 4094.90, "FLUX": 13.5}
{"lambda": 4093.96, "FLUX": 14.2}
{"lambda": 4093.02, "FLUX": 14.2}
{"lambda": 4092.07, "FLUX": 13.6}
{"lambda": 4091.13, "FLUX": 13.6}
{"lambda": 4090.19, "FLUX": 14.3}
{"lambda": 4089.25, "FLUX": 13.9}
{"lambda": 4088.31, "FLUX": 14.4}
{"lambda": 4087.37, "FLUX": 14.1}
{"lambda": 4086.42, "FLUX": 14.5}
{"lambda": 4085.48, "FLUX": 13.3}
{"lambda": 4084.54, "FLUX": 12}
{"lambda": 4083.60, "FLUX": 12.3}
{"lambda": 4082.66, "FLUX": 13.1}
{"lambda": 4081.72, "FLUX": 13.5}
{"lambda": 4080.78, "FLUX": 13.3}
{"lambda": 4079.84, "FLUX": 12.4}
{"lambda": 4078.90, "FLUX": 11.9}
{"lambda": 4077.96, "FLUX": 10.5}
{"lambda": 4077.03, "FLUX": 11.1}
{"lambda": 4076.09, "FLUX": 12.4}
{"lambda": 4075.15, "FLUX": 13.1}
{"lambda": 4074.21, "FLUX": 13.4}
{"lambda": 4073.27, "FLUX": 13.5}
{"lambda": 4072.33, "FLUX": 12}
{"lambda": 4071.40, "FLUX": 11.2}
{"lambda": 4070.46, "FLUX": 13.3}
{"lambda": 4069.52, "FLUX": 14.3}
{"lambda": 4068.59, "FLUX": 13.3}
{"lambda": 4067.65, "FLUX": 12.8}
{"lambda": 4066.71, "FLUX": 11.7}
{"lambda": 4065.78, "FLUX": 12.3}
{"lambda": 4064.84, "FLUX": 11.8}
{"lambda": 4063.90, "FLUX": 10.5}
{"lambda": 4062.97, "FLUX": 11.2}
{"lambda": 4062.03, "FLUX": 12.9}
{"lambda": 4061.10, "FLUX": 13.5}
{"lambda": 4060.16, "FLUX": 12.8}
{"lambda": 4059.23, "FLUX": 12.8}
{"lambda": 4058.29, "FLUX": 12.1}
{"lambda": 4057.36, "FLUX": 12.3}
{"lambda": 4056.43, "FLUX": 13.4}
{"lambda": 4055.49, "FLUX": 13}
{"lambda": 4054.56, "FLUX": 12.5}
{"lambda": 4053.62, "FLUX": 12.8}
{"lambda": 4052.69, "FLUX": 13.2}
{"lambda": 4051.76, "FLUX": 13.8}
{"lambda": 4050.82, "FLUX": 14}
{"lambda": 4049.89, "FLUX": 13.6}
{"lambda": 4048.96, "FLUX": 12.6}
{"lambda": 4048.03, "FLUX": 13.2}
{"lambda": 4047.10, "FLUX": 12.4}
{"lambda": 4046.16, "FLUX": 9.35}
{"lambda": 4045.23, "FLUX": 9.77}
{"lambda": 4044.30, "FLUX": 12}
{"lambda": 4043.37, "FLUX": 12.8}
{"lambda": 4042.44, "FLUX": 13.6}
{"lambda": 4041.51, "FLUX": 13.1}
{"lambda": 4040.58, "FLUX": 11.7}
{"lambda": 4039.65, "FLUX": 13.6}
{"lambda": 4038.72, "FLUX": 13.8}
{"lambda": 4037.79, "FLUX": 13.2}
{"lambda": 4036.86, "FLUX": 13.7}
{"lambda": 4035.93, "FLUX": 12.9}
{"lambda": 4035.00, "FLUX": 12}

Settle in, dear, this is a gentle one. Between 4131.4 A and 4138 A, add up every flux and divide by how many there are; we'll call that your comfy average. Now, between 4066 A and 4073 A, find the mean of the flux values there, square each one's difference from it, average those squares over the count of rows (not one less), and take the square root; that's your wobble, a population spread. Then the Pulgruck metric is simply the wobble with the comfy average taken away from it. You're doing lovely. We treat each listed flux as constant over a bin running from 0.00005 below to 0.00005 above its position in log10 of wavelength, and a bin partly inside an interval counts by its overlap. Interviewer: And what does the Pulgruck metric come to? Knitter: -11.9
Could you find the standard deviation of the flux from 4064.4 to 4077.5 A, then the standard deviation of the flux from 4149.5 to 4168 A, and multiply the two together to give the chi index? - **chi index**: 0.6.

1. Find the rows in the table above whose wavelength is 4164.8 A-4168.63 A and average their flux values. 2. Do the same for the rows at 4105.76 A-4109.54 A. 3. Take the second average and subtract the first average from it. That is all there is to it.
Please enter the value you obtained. -0.8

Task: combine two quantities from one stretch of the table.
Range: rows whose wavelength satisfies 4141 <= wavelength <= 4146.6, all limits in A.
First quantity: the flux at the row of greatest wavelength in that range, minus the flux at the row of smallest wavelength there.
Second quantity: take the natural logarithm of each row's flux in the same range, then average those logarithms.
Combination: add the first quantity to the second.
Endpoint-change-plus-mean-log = 2.77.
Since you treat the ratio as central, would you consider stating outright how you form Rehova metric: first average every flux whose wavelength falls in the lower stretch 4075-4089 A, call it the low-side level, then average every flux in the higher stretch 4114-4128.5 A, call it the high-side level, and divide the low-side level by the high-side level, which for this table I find 0.94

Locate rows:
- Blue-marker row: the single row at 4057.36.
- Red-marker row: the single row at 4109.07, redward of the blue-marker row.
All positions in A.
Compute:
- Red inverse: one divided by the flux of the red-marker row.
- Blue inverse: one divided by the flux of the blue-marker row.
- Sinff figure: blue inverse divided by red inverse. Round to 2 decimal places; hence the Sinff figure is 0.99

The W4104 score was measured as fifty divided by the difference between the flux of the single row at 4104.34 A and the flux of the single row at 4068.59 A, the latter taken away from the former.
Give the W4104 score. -31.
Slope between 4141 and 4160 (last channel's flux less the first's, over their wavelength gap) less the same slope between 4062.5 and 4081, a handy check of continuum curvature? -0.13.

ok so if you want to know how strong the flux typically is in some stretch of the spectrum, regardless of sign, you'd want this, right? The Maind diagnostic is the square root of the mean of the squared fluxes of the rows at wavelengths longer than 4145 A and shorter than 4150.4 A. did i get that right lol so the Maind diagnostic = 13.5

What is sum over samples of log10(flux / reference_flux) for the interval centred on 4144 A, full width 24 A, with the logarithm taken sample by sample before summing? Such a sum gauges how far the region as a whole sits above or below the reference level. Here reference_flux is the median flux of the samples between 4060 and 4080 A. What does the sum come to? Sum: 0.69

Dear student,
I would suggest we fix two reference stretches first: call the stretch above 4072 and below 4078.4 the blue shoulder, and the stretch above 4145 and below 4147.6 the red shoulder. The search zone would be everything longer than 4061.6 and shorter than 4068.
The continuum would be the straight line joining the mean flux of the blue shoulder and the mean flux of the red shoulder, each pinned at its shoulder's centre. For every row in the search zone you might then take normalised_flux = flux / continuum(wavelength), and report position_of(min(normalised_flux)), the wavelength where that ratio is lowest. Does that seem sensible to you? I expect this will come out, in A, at 4063.90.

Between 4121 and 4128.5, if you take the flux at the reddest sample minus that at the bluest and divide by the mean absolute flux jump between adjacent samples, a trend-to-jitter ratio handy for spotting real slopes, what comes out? -1.5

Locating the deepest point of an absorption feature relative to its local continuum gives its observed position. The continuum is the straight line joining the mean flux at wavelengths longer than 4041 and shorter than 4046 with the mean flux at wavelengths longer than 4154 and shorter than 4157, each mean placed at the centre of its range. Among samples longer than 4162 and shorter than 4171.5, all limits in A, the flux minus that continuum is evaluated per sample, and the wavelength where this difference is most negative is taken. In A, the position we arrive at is 4168.15 A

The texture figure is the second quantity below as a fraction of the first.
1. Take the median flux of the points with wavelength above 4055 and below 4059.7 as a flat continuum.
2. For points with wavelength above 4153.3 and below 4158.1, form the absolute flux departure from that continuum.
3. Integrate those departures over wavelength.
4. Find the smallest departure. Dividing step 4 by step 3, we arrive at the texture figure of 0.00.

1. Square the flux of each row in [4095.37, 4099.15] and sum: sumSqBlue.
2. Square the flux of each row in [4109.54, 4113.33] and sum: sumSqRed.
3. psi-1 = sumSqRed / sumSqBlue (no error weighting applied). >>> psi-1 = 1.03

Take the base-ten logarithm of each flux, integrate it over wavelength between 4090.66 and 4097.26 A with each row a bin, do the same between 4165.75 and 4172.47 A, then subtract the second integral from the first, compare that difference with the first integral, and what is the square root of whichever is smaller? 0.131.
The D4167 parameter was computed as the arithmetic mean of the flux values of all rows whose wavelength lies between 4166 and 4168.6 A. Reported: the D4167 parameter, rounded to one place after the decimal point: 13.0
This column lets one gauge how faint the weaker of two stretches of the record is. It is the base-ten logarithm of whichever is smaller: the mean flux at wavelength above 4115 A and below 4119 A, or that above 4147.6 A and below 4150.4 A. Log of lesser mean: 1.12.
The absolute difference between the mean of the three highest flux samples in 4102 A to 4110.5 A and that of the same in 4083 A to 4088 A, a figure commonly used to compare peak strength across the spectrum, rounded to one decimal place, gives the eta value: 1.0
